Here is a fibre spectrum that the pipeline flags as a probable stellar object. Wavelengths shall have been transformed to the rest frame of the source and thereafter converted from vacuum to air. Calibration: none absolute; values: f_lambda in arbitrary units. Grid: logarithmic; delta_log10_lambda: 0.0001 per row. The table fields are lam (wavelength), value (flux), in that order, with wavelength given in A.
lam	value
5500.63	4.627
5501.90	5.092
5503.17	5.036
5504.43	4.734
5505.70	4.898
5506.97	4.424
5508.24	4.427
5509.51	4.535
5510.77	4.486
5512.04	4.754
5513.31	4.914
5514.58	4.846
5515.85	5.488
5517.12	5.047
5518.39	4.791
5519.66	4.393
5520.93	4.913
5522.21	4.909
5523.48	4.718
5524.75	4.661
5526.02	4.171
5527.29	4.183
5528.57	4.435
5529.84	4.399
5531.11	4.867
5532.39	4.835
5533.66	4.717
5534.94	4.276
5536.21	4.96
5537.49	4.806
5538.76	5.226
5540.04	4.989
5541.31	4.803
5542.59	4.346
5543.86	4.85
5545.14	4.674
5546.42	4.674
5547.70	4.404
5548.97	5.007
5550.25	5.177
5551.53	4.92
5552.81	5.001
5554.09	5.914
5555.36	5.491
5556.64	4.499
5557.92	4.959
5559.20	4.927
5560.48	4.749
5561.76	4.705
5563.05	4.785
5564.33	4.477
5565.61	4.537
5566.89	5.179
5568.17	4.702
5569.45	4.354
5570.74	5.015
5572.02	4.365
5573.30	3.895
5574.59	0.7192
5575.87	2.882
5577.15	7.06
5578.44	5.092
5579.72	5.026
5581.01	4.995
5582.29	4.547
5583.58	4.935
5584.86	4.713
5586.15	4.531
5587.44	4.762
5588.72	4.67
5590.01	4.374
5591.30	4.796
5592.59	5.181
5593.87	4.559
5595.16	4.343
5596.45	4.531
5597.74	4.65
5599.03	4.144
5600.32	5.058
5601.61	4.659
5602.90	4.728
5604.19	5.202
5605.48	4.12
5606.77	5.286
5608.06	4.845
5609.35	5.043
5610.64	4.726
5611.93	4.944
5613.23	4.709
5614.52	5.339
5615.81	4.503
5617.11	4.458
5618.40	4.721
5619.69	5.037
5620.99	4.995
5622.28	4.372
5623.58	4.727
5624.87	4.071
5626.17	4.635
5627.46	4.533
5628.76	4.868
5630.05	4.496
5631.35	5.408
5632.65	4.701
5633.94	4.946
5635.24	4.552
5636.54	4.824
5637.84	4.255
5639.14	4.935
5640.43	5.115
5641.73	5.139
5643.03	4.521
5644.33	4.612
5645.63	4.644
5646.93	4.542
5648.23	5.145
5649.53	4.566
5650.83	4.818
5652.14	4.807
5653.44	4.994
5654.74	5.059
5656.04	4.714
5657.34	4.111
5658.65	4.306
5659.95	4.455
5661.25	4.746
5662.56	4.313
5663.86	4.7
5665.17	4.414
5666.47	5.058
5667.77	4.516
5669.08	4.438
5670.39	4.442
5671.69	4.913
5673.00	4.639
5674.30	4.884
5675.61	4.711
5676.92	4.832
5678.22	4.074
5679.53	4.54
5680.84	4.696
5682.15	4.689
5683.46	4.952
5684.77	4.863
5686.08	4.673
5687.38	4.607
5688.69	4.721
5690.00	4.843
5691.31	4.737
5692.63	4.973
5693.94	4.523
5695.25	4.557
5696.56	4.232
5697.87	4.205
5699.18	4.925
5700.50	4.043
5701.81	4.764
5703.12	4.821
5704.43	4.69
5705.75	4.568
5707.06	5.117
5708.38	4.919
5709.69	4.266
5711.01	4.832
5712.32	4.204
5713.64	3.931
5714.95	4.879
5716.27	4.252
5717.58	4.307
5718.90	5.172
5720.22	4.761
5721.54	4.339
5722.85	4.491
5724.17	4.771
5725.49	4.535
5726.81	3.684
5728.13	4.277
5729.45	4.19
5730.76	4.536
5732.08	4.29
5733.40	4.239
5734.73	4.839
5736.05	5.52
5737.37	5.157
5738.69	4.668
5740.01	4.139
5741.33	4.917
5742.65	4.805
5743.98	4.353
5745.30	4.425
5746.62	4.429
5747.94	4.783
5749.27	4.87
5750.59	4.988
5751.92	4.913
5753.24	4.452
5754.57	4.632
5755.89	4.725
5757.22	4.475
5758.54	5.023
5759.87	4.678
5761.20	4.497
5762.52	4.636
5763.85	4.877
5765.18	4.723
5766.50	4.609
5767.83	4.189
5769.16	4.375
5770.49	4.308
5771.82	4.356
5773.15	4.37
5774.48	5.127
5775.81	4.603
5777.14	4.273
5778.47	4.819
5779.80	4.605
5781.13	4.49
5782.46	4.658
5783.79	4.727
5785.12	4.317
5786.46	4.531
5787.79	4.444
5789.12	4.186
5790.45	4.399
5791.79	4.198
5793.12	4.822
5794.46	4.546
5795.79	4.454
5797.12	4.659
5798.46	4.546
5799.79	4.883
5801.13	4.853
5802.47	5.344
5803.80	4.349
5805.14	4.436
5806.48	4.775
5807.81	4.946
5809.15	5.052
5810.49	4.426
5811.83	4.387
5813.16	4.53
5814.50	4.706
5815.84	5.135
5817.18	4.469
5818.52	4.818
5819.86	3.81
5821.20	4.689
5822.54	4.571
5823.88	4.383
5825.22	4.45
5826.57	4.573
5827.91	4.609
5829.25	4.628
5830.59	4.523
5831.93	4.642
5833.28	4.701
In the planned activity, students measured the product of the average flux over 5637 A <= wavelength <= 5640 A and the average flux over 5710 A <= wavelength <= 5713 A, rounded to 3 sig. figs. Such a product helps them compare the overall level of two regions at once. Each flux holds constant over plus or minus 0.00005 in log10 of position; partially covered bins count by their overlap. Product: 20.8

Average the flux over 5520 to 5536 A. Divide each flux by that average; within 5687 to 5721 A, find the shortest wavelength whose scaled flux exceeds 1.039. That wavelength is 5690.00 A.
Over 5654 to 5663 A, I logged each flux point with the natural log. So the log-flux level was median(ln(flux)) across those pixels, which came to 1.49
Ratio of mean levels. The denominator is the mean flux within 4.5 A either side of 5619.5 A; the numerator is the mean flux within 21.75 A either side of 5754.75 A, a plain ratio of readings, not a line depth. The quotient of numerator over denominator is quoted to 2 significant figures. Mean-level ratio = 0.99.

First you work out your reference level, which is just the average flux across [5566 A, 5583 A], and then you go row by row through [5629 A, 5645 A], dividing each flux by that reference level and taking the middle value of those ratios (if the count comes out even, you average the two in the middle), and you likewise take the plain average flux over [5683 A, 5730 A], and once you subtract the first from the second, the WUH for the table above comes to 3.50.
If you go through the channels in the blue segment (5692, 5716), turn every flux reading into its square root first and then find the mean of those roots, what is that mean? 2.14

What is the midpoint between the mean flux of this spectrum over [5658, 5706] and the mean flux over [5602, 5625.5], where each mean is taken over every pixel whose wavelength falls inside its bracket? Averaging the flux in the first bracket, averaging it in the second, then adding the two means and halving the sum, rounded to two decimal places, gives 4.70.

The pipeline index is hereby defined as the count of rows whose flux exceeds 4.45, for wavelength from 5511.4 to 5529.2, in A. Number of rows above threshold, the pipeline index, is 10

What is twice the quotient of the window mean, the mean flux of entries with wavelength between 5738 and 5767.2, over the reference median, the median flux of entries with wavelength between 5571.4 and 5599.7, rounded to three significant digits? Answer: 2.03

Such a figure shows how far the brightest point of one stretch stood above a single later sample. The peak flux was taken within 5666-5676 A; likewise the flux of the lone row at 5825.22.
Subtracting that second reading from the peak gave 0.61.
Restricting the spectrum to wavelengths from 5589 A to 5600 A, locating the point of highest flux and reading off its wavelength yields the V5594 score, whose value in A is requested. 5592.59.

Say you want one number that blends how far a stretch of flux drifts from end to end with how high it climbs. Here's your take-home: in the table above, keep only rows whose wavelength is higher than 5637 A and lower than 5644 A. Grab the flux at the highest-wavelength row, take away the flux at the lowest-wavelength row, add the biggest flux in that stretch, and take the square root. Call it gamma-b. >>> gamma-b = 2.32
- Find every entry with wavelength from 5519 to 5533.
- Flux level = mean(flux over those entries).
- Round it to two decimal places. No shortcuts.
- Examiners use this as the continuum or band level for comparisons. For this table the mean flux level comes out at 4.59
